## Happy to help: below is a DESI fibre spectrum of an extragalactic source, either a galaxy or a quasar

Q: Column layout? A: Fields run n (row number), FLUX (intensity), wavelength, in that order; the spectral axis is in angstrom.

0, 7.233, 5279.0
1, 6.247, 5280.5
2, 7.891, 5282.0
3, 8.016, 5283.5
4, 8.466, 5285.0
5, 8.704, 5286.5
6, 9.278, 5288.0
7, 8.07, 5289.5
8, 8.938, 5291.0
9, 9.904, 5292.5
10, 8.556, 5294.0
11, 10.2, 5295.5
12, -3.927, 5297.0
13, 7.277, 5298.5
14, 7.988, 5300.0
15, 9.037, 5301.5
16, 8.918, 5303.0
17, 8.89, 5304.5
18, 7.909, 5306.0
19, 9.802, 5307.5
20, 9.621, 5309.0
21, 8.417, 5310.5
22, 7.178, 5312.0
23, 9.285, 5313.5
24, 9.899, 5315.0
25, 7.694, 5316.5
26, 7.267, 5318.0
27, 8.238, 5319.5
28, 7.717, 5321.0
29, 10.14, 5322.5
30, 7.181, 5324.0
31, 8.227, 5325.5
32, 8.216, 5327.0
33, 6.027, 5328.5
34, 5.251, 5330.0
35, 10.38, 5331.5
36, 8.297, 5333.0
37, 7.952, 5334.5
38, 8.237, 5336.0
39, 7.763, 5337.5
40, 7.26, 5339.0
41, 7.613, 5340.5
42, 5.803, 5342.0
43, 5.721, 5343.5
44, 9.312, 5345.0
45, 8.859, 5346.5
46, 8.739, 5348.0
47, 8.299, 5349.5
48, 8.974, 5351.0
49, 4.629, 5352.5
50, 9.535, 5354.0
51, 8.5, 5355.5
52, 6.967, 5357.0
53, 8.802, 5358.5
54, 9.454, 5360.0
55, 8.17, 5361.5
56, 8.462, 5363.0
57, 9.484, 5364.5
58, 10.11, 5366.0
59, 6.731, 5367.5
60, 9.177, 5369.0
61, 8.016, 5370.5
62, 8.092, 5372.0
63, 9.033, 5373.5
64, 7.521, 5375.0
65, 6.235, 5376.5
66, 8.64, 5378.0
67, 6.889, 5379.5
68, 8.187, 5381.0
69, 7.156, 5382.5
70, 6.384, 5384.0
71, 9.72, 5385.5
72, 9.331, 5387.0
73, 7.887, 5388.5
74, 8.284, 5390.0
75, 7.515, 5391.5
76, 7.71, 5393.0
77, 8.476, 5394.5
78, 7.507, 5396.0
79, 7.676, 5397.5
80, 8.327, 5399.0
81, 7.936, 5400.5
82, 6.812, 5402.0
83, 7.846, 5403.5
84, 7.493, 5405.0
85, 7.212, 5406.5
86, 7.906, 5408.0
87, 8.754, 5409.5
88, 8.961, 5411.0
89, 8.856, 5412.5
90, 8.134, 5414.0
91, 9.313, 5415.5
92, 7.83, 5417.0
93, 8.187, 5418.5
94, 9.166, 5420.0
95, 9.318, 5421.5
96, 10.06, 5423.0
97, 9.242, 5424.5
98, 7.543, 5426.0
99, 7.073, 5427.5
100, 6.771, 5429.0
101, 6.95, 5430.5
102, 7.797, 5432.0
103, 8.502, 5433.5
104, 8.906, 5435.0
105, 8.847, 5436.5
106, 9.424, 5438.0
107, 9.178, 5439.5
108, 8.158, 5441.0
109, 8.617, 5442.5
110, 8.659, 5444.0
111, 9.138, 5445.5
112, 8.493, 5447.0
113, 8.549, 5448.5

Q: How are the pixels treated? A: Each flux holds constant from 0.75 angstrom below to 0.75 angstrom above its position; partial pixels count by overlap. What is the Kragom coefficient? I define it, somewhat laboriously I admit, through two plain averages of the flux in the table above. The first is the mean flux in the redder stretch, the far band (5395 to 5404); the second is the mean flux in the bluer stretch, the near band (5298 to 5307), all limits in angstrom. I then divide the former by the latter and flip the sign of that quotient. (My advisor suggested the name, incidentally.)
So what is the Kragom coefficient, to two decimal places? -0.92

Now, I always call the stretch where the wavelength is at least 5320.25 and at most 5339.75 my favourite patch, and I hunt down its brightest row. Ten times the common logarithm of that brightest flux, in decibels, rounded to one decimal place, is 10.2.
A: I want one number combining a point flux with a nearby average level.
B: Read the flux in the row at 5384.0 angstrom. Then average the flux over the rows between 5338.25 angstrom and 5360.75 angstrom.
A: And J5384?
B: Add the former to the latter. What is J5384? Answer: 14.3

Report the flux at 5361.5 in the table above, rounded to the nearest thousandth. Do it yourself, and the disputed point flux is 8.170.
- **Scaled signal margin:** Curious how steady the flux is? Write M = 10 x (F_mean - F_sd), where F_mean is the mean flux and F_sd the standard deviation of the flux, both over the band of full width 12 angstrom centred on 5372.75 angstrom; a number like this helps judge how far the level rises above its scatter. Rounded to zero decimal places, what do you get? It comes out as 69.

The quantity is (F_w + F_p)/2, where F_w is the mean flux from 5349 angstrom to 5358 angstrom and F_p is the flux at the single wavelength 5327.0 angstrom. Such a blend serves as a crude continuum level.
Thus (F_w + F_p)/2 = 8.02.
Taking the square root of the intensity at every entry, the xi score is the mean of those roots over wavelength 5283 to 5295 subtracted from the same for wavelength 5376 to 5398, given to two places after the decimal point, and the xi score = -0.16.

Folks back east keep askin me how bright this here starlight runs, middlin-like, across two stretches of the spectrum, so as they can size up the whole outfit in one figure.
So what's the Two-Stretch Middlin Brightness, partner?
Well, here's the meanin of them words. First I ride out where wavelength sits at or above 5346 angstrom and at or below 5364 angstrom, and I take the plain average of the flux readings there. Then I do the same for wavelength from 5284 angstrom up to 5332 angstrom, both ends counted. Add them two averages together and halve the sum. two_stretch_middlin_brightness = 8.18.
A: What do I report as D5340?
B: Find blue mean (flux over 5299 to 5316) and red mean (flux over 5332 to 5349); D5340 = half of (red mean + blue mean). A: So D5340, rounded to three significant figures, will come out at 8.30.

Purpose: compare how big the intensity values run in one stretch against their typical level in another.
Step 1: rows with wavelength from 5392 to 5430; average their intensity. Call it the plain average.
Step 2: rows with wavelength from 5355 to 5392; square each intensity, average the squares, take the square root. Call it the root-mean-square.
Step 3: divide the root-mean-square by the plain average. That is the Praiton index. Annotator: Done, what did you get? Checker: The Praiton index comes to 1.01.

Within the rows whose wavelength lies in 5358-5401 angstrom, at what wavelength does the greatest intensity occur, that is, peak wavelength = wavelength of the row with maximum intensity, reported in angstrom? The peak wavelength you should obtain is 5366.0 angstrom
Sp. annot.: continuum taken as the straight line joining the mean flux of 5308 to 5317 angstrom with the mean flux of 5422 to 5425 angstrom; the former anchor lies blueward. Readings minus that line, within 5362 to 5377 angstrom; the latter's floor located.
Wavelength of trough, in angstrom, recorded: 5376.5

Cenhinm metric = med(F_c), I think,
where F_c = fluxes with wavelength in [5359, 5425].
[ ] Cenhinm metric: 8.18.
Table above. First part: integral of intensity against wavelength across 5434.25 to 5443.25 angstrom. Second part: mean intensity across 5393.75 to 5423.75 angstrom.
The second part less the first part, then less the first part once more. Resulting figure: -151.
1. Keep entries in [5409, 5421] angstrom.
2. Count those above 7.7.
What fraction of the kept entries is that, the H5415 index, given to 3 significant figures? 1.00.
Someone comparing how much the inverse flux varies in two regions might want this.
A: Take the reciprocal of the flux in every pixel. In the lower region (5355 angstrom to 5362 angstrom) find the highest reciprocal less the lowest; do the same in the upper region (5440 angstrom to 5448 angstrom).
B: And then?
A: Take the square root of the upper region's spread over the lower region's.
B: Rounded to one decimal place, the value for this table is 0.6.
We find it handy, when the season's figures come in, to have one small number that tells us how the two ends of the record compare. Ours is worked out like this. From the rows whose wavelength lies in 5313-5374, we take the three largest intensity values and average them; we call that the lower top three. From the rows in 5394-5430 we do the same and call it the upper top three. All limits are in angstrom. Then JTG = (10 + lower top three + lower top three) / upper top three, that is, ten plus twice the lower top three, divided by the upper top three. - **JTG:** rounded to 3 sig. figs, 3.18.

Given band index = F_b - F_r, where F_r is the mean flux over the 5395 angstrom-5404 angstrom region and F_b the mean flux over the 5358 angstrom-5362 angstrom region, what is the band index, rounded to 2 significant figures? 1.1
